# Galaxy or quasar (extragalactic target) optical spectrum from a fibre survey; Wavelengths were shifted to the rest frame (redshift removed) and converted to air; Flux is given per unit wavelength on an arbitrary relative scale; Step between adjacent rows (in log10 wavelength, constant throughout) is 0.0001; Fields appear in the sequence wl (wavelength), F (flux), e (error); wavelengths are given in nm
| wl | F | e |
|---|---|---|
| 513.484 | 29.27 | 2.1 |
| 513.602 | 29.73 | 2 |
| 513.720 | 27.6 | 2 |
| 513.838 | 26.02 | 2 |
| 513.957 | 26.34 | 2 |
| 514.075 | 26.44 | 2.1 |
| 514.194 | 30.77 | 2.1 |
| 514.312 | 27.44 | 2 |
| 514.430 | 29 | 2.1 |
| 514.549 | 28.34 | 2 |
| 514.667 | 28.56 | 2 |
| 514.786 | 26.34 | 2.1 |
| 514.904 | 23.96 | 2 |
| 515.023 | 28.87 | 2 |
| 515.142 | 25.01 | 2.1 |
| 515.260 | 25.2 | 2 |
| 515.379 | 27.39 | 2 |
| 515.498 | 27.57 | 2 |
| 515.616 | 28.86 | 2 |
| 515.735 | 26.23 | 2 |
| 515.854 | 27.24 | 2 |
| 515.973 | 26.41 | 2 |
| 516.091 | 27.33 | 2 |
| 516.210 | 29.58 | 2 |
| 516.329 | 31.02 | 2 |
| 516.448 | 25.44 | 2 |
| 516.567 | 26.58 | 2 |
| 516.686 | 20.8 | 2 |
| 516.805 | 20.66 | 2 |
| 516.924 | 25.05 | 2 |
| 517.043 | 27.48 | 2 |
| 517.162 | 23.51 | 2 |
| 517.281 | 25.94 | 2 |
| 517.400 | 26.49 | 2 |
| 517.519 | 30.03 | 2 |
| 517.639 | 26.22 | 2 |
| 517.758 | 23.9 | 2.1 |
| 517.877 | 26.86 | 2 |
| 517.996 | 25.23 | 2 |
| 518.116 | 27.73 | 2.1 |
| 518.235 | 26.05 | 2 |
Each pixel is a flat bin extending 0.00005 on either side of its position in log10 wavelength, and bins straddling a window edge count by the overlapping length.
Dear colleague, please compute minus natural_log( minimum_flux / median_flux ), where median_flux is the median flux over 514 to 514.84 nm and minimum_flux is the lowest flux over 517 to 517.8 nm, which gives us 0.19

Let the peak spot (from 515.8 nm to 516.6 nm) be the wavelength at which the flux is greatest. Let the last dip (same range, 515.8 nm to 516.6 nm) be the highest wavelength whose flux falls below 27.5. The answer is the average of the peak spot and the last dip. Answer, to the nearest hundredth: 516.45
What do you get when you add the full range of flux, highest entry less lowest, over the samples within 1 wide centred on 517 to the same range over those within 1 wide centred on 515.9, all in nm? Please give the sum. 12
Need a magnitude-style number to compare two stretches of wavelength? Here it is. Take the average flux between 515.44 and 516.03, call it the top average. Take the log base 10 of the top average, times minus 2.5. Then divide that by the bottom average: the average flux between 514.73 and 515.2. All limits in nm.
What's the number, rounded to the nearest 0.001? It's -0.138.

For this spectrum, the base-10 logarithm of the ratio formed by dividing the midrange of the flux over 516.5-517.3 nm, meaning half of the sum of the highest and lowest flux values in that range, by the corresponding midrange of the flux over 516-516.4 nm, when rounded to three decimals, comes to -0.084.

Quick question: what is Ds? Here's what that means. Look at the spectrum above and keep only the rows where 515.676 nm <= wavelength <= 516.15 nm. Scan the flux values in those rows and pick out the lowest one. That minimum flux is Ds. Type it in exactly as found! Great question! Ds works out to 26.23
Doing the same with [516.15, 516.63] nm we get 25.44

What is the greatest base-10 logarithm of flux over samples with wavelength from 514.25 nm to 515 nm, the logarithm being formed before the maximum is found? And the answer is 1.46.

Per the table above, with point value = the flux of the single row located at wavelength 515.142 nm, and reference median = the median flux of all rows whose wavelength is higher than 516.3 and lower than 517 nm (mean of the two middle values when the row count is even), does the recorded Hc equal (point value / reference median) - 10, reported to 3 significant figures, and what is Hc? -9.01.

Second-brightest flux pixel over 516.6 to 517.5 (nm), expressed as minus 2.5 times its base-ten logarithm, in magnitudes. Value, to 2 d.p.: -3.56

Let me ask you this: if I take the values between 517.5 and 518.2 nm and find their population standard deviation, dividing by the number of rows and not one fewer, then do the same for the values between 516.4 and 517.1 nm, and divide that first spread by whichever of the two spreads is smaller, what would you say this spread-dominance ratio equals 1.00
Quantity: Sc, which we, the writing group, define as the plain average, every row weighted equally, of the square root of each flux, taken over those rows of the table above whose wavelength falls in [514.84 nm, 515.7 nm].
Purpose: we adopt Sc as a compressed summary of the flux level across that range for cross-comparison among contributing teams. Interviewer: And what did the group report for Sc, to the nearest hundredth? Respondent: 5.16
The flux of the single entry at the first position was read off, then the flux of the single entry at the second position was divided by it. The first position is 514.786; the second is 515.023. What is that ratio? 1.1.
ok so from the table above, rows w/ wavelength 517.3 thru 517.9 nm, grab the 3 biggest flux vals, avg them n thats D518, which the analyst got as 27.8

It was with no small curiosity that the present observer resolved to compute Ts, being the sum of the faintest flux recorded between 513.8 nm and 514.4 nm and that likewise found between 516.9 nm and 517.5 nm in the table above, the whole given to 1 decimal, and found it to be 49.5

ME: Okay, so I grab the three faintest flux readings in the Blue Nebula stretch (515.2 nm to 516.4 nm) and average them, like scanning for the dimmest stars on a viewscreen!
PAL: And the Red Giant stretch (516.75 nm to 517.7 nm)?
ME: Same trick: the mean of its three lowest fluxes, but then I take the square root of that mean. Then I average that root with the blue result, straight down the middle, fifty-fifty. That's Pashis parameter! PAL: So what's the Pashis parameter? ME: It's 15.4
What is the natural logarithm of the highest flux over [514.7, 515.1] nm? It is 3.36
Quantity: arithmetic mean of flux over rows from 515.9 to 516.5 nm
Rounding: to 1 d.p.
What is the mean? 28.0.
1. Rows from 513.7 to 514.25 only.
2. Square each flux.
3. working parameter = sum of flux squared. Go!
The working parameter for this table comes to 3778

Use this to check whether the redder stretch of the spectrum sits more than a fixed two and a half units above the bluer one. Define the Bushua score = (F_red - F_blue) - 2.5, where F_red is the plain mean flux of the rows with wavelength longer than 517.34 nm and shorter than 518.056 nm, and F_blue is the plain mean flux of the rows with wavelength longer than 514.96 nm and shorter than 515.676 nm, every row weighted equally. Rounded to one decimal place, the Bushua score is -3.2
